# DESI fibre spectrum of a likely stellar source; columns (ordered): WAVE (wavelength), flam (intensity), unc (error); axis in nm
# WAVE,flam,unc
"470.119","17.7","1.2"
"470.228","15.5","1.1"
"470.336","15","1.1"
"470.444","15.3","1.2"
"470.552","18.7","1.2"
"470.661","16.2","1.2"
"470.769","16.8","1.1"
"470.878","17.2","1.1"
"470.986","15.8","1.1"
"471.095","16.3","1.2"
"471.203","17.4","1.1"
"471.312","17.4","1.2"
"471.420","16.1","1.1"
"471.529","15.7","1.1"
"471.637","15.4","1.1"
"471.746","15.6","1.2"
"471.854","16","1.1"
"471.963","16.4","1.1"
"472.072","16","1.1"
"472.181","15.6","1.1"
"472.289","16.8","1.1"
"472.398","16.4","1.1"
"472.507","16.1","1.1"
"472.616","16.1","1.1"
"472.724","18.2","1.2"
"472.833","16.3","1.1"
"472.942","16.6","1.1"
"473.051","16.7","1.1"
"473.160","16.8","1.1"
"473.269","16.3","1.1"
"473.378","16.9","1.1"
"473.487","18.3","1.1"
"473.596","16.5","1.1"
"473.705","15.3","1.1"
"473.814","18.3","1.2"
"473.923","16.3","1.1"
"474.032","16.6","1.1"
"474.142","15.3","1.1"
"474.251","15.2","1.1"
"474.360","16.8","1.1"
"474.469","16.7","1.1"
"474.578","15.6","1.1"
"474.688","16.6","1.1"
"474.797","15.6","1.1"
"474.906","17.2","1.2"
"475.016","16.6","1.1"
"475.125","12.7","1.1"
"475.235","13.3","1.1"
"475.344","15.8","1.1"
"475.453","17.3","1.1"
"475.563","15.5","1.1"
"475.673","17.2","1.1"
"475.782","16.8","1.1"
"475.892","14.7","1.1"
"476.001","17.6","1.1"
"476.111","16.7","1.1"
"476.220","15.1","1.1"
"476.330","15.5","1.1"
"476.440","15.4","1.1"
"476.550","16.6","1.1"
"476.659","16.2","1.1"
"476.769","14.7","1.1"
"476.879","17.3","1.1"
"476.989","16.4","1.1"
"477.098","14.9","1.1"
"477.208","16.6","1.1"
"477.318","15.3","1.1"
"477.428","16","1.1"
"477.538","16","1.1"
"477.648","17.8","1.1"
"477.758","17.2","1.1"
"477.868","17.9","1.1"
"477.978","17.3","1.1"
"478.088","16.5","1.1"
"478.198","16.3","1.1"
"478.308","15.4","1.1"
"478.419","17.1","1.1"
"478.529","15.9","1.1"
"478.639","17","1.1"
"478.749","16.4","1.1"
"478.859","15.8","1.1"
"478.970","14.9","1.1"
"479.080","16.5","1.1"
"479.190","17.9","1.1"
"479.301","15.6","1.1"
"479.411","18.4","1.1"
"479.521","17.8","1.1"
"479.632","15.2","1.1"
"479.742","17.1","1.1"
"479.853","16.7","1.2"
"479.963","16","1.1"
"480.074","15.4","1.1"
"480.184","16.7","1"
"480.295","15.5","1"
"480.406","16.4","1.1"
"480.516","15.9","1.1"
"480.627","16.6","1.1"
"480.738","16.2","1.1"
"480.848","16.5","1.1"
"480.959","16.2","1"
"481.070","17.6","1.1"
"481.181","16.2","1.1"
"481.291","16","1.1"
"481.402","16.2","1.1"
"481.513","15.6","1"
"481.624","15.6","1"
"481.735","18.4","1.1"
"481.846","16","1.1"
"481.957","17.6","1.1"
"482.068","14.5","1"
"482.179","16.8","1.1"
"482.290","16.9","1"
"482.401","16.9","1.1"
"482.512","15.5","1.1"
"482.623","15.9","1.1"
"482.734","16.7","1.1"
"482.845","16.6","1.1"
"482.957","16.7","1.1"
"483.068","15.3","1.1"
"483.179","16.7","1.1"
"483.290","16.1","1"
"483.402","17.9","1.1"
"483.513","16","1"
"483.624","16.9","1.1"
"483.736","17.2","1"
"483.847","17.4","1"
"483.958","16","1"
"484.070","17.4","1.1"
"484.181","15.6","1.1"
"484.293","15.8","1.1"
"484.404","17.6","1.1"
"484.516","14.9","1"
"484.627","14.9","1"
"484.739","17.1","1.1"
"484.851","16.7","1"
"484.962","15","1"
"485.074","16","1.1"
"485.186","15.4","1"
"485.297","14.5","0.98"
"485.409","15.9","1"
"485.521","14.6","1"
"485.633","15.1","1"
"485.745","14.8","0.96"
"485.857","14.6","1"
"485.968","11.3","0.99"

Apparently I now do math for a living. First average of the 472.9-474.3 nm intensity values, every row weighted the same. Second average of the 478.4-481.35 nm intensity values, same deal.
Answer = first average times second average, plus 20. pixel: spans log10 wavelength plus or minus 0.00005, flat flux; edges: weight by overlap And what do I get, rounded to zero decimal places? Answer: 292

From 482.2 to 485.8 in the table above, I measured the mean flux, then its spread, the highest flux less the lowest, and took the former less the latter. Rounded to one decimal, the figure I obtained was 12.7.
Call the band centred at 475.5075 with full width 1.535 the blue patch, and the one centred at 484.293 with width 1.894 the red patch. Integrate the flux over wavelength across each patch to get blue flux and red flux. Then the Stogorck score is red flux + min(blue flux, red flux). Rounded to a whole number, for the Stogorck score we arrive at 55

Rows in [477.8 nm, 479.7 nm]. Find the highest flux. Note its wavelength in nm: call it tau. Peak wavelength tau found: 479.411 nm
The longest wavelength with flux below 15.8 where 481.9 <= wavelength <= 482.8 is 482.512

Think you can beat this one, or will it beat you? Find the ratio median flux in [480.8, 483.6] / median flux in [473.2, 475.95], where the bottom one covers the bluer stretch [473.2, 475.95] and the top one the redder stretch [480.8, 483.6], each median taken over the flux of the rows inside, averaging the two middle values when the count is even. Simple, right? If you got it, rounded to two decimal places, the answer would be 0.98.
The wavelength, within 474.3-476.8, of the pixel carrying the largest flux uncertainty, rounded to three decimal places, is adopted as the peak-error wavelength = 474.906 nm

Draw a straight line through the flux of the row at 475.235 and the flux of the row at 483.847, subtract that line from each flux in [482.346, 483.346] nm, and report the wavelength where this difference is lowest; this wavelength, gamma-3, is 483.068 nm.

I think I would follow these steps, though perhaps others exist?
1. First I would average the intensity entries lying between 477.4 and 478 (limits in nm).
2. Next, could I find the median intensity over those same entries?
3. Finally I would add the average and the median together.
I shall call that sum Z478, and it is 34.3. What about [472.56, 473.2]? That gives 33.4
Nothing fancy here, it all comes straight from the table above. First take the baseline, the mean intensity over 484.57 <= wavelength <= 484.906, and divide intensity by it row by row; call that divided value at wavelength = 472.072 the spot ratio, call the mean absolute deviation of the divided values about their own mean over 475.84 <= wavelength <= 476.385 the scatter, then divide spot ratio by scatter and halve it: 8.1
